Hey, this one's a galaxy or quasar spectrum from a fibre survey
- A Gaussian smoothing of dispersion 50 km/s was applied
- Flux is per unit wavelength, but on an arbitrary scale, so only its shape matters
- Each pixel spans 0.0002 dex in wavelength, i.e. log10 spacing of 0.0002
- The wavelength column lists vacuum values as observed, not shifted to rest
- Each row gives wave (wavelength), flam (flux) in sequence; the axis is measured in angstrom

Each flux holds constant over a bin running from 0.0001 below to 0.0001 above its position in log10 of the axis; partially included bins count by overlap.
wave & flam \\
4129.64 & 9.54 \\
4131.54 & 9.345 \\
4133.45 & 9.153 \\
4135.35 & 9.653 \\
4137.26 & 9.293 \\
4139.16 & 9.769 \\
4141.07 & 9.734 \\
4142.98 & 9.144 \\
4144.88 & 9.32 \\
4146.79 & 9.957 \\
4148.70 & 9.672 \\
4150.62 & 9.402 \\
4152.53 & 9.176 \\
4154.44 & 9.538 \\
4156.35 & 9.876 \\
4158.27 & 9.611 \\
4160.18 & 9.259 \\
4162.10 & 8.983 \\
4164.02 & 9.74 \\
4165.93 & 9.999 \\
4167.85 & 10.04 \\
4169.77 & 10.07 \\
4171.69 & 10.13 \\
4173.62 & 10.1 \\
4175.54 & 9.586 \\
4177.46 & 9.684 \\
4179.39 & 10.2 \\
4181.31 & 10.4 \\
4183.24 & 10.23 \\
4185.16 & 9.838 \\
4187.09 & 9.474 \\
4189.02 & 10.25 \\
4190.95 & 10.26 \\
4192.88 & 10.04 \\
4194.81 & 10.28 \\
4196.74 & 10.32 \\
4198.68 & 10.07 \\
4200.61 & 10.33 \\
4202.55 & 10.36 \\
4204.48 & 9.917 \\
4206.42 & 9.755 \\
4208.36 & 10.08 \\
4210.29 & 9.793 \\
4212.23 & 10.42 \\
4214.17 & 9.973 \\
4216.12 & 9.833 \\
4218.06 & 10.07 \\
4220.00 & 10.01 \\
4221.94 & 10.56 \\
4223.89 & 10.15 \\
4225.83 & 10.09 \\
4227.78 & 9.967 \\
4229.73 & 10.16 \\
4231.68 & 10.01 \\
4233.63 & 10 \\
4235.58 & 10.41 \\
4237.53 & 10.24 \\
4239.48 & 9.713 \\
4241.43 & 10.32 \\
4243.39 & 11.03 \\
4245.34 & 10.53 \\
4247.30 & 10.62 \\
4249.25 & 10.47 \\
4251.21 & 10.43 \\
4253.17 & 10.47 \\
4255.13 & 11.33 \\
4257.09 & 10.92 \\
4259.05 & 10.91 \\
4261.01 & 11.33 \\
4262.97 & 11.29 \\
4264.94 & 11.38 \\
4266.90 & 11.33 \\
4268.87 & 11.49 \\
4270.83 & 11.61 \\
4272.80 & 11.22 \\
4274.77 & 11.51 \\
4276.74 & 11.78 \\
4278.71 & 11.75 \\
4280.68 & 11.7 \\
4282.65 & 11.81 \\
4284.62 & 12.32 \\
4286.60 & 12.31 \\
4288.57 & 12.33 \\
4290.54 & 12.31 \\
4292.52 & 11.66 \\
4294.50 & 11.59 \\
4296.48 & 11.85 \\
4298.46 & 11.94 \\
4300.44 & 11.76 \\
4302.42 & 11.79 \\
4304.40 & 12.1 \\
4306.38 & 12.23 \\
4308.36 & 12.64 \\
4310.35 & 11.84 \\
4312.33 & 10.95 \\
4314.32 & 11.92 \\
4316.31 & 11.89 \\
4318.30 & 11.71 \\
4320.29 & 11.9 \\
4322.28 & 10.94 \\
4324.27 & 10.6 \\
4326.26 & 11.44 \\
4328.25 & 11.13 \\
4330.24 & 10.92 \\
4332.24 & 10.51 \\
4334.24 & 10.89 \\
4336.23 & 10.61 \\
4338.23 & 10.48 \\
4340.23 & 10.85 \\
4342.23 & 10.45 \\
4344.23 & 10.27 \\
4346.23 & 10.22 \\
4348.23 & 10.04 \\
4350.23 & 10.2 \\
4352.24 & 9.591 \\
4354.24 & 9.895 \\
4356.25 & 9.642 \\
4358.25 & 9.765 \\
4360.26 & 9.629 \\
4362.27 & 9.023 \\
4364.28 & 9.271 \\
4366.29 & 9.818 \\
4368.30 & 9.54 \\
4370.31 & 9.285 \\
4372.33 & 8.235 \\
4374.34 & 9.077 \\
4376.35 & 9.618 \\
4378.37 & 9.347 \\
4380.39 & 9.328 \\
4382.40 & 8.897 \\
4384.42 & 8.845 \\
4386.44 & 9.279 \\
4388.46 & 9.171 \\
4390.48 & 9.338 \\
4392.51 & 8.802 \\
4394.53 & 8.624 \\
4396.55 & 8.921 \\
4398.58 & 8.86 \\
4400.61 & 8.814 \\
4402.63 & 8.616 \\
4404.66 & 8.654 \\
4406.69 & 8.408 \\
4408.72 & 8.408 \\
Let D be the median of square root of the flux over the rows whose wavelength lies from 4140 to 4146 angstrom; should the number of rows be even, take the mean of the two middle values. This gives 3.05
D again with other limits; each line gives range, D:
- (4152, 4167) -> 3.09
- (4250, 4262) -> 3.30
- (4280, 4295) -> 3.47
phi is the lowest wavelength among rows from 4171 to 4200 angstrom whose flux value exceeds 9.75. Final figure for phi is 4171.69 angstrom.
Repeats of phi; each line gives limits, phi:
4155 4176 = 4156.35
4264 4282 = 4264.94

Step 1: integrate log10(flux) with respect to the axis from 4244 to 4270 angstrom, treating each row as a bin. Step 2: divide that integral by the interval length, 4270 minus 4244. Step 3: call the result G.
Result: 1.04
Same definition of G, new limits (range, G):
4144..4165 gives 0.98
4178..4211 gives 1.00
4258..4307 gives 1.07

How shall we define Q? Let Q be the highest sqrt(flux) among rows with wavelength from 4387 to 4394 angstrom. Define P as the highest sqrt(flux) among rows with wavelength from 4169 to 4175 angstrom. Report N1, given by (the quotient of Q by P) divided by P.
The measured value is 0.302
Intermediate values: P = 3.18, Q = 3.06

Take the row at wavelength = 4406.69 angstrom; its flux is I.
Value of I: 8.408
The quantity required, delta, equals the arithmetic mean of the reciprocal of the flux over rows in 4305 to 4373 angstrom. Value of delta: 0.096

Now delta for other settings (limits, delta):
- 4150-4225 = 0.101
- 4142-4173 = 0.104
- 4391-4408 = 0.115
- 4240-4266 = 0.092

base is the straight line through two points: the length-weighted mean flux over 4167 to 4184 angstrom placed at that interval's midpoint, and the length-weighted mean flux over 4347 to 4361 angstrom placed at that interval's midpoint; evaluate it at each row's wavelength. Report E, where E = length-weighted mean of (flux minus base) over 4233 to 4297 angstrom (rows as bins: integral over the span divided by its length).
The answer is 1.3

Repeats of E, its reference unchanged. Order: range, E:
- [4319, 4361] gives 0.6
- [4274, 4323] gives 2.0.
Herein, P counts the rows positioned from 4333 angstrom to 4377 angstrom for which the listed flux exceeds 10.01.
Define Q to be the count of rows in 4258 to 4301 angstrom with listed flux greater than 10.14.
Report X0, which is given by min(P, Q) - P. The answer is 0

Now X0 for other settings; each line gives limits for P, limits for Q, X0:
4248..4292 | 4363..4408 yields -22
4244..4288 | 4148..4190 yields -18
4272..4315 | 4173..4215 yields -12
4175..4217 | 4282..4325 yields 0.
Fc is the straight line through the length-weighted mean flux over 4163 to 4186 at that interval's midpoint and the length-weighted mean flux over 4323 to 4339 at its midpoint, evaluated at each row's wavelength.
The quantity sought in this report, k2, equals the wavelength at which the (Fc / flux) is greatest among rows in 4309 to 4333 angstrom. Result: 4332.24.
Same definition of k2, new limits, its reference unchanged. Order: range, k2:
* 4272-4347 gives 4346.23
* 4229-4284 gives 4239.48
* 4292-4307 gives 4294.50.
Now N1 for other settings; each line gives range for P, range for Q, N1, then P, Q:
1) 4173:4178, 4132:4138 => 0.308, 3.18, 3.11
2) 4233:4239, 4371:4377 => 0.298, 3.23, 3.10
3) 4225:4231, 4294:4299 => 0.340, 3.19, 3.46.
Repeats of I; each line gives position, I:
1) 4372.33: 8.235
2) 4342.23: 10.45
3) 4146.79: 9.957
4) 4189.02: 10.25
